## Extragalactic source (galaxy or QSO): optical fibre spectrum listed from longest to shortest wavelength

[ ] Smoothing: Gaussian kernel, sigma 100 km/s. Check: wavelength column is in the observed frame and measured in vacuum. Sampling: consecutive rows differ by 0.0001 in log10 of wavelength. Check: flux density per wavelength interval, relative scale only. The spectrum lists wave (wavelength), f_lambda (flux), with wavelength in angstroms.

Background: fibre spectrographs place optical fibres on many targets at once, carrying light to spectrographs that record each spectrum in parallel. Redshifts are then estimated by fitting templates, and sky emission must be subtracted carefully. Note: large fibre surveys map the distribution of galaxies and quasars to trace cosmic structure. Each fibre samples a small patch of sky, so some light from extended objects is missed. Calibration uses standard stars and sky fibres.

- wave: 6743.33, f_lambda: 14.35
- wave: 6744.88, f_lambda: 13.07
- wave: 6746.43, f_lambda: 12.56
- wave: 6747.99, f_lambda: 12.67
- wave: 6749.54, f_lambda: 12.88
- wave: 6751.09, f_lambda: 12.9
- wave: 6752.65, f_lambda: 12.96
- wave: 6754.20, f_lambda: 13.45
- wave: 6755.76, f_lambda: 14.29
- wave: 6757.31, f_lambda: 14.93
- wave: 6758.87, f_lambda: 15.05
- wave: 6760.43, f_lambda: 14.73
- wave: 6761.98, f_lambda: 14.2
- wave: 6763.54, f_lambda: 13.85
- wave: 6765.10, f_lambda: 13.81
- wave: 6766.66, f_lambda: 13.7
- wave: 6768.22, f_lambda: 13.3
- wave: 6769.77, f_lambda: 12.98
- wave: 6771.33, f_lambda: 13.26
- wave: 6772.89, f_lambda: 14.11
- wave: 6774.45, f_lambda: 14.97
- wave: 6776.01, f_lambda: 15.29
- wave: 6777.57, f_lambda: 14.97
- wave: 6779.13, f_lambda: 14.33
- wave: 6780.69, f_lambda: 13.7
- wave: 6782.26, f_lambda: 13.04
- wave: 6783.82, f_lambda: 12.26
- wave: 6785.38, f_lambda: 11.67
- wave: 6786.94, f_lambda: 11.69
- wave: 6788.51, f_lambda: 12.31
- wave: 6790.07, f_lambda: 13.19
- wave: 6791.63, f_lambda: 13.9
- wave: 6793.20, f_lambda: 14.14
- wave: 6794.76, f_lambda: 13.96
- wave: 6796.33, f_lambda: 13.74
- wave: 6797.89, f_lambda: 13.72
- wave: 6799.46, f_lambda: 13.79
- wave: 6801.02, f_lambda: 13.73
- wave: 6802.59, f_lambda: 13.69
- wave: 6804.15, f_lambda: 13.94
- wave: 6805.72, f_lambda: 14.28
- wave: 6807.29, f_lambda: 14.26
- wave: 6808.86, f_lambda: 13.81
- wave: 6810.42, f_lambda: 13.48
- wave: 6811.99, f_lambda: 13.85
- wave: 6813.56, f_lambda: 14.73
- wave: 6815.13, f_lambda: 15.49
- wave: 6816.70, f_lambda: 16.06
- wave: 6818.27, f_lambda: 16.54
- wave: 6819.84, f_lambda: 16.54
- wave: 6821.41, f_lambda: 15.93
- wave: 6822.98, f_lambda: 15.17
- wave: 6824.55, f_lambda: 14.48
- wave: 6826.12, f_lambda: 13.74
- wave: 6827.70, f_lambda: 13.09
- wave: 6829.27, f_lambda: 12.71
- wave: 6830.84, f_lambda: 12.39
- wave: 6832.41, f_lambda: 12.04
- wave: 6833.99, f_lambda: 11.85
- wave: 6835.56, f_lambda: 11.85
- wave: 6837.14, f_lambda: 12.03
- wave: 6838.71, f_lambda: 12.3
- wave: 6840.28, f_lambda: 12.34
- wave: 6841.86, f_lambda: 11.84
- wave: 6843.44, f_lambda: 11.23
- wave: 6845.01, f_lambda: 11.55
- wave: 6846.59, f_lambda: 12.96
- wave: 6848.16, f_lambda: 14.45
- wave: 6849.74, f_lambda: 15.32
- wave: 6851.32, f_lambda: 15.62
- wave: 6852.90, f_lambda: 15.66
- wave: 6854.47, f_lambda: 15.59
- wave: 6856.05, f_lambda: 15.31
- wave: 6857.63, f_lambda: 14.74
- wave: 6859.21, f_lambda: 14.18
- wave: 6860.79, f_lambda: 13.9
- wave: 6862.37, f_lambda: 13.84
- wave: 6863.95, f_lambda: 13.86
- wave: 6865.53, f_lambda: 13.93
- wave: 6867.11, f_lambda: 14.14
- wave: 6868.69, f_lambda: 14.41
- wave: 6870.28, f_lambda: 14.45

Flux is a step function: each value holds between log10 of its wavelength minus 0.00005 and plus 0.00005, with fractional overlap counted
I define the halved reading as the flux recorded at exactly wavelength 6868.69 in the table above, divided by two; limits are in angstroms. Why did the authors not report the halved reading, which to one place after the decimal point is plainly 7.2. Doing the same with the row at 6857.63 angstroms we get 7.4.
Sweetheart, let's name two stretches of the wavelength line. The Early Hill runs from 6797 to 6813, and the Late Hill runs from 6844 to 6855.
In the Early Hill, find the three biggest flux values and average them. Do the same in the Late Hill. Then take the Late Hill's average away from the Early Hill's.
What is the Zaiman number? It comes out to -1.5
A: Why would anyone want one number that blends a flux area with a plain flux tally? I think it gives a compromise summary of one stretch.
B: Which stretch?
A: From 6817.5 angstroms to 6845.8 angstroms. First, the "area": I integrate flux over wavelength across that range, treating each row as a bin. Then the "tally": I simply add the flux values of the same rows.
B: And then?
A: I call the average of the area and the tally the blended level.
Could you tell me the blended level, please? 306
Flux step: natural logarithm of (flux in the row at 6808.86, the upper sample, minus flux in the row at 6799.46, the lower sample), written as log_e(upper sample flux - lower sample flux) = -3.9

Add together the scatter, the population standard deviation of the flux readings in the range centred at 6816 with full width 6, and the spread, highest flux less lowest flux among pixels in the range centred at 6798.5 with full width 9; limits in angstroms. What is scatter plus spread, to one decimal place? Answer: 0.9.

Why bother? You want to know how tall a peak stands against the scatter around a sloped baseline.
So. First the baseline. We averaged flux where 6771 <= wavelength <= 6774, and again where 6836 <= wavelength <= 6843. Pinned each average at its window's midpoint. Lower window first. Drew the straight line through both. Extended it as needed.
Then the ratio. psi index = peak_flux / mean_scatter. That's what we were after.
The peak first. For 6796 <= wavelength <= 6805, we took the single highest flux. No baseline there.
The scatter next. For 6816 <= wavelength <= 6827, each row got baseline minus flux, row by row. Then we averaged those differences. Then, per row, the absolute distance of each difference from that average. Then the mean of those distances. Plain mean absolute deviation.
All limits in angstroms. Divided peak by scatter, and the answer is 17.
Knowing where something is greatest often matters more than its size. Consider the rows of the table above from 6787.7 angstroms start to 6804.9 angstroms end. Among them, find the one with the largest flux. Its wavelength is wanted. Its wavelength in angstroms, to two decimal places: 6793.20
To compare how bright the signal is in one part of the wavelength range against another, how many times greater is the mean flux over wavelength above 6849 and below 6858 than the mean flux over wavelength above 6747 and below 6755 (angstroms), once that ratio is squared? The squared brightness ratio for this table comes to 1.4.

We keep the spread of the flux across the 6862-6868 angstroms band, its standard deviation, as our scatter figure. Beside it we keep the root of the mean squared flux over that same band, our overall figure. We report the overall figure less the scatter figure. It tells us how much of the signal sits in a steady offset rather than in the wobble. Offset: 13.8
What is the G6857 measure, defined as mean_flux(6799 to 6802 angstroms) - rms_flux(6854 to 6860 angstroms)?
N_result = -1.2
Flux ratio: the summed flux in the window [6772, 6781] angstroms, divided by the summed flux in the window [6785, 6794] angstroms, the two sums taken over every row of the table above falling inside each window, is 1.14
